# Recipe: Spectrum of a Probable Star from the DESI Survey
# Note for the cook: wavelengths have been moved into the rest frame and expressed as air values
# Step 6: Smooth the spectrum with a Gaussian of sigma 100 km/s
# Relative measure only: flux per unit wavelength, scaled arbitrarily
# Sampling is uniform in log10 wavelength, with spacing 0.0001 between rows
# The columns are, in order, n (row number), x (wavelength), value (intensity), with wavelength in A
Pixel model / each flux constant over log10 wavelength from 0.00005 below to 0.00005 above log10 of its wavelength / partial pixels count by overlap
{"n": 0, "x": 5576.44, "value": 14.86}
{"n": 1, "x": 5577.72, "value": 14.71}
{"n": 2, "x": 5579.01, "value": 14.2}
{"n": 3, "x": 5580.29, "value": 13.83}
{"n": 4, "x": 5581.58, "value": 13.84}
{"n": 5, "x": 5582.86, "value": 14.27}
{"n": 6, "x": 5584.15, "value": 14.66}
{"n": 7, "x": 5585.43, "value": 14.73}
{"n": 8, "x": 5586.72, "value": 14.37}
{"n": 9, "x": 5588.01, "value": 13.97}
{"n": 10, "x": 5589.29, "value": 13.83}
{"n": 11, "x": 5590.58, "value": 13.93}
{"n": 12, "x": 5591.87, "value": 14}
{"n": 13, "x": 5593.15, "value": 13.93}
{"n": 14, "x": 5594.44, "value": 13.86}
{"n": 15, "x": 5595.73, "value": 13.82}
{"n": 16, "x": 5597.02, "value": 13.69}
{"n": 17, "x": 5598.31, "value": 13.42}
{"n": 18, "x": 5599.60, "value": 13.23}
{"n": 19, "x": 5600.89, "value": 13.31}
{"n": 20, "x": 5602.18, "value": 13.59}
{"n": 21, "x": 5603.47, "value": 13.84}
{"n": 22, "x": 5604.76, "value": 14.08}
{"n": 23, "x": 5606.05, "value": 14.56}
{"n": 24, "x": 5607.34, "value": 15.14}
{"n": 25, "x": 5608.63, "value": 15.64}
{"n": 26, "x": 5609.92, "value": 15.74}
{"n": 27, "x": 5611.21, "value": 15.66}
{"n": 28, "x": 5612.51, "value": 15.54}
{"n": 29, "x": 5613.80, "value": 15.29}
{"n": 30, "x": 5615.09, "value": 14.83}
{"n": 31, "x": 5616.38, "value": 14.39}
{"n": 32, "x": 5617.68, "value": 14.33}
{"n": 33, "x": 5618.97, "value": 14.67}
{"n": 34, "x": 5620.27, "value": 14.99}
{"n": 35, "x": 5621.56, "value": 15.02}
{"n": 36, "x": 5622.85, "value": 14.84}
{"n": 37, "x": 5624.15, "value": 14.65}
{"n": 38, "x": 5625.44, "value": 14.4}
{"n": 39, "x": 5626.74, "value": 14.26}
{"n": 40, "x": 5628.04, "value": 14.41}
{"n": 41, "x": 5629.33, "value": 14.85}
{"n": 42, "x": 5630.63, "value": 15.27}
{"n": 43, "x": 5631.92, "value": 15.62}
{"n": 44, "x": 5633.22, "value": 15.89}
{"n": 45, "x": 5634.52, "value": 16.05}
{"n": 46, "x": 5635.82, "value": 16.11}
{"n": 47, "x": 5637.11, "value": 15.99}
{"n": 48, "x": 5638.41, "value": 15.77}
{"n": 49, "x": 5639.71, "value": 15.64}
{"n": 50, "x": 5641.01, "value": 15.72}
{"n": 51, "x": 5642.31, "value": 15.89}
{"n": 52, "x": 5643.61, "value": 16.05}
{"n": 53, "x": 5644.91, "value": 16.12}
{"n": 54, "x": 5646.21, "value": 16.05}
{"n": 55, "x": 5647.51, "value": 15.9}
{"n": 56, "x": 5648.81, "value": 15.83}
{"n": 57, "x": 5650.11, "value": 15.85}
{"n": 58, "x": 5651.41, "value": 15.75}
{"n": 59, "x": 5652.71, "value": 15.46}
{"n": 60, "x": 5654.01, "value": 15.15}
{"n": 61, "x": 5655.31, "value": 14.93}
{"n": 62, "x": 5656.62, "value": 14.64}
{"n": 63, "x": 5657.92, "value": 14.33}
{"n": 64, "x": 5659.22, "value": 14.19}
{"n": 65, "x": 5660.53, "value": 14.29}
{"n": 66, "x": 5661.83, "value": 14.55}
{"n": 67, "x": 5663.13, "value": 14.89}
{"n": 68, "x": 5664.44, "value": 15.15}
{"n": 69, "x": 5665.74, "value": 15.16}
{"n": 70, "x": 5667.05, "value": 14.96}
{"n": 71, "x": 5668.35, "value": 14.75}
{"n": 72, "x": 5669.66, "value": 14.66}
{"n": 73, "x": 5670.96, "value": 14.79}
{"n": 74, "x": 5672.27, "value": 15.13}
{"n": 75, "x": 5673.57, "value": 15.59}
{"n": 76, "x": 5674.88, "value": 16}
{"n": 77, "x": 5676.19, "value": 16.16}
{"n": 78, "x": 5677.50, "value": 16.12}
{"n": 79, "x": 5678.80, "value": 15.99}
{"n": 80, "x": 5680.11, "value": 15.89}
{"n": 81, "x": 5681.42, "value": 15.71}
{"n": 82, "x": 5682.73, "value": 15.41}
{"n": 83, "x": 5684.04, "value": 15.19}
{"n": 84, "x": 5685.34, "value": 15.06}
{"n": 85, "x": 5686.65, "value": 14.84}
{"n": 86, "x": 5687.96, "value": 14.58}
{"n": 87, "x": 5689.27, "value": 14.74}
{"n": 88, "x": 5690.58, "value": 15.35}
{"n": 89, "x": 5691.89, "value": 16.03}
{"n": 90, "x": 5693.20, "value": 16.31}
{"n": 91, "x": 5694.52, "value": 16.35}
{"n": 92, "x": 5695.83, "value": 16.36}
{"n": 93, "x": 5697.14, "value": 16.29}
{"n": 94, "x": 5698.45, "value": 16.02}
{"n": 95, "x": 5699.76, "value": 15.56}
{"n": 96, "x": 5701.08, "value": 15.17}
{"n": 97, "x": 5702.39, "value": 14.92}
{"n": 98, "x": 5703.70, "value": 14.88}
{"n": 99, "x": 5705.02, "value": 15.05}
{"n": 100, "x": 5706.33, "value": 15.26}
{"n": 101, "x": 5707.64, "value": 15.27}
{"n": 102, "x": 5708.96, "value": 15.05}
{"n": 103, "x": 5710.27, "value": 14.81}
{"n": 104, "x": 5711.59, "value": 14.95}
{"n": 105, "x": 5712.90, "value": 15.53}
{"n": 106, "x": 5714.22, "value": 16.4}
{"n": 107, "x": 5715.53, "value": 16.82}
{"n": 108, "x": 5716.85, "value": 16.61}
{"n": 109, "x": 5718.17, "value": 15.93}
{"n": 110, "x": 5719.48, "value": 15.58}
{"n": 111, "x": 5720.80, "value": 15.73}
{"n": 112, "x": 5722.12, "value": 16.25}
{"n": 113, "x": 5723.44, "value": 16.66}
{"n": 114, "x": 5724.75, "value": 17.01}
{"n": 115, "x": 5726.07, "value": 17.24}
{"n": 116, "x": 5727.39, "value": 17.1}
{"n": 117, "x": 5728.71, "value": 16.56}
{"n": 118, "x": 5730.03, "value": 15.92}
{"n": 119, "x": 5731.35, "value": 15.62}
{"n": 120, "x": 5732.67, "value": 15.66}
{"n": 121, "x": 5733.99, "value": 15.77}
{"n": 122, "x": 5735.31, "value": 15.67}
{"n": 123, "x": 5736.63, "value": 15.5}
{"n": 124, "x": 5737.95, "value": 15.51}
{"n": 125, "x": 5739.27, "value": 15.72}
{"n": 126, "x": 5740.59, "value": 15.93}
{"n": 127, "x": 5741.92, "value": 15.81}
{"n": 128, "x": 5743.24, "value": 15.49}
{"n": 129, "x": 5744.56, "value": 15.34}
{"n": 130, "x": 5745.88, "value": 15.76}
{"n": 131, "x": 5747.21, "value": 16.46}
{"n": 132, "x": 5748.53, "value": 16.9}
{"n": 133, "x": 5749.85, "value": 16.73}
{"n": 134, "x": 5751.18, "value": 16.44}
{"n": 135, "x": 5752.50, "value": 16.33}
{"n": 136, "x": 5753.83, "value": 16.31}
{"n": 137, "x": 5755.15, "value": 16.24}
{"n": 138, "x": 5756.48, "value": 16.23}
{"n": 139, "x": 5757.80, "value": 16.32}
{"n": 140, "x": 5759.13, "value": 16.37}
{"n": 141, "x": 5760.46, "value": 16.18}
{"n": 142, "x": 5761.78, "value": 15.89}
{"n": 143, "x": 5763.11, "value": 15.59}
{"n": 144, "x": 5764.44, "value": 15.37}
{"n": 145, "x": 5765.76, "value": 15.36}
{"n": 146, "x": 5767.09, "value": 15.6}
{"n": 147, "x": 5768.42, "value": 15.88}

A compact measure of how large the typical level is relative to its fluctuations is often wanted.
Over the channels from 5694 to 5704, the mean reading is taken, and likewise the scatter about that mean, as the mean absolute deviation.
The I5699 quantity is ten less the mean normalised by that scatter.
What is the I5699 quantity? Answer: -18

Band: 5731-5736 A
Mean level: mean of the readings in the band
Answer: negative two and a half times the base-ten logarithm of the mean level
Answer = -2.99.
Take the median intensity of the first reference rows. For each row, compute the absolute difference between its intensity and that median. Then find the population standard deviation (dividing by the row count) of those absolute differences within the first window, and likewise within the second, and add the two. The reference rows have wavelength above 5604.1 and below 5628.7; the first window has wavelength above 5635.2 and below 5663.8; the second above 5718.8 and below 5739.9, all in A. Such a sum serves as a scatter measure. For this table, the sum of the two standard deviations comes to 0.99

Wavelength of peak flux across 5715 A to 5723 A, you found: 5715.53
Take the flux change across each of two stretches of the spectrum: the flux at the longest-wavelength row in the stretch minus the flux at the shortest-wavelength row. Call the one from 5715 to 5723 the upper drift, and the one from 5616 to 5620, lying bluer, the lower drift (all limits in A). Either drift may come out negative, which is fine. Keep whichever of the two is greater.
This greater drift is 0.3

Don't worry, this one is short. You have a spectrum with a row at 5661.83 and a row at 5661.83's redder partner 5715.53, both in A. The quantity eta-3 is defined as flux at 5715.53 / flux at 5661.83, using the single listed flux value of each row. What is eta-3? 1.16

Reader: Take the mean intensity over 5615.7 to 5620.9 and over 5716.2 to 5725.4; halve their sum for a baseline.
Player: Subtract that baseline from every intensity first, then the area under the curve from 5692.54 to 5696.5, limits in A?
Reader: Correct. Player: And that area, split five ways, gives 0.7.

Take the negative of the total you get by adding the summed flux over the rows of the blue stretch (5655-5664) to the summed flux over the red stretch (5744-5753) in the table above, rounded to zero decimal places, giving -216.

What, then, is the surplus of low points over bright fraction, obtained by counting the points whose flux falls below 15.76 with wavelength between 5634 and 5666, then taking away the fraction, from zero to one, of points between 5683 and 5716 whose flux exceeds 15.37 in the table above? 14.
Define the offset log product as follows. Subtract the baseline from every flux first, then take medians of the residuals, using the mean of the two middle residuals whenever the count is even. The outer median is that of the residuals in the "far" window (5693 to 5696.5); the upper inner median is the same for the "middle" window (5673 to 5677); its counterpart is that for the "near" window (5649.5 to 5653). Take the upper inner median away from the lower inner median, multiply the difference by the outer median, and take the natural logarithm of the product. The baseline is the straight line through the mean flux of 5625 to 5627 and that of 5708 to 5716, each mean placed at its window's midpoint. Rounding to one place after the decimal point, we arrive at -2.4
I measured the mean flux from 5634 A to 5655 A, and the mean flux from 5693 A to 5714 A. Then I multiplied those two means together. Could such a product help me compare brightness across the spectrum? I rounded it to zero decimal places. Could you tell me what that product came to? 245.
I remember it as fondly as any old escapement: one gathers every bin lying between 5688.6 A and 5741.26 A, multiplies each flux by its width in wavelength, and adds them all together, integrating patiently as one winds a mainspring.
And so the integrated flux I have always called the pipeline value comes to 833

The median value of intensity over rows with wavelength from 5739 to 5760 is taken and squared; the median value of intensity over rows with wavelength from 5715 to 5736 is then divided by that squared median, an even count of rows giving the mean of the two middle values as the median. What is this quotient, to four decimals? 0.0607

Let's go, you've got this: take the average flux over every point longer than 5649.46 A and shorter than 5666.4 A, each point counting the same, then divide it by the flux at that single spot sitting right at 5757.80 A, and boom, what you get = 0.916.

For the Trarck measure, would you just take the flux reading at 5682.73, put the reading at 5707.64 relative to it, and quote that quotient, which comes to 0.99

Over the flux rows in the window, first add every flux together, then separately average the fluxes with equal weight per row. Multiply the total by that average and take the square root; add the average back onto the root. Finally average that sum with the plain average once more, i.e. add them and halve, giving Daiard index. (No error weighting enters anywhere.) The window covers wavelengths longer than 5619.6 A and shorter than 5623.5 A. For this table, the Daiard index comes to 28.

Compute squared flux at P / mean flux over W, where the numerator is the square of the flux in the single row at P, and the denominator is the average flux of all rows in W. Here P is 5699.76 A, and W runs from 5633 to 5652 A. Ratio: 15.2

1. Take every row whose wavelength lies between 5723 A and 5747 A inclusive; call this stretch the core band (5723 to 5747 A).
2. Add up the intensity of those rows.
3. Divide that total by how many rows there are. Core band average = 16.0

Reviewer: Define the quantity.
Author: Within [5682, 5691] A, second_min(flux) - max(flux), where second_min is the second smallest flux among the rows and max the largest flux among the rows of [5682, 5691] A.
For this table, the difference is -0.7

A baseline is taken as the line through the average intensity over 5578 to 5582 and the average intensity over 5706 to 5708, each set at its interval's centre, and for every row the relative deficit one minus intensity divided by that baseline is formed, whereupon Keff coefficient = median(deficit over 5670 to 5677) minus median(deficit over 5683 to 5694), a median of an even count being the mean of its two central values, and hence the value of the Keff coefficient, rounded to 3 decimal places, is -0.039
